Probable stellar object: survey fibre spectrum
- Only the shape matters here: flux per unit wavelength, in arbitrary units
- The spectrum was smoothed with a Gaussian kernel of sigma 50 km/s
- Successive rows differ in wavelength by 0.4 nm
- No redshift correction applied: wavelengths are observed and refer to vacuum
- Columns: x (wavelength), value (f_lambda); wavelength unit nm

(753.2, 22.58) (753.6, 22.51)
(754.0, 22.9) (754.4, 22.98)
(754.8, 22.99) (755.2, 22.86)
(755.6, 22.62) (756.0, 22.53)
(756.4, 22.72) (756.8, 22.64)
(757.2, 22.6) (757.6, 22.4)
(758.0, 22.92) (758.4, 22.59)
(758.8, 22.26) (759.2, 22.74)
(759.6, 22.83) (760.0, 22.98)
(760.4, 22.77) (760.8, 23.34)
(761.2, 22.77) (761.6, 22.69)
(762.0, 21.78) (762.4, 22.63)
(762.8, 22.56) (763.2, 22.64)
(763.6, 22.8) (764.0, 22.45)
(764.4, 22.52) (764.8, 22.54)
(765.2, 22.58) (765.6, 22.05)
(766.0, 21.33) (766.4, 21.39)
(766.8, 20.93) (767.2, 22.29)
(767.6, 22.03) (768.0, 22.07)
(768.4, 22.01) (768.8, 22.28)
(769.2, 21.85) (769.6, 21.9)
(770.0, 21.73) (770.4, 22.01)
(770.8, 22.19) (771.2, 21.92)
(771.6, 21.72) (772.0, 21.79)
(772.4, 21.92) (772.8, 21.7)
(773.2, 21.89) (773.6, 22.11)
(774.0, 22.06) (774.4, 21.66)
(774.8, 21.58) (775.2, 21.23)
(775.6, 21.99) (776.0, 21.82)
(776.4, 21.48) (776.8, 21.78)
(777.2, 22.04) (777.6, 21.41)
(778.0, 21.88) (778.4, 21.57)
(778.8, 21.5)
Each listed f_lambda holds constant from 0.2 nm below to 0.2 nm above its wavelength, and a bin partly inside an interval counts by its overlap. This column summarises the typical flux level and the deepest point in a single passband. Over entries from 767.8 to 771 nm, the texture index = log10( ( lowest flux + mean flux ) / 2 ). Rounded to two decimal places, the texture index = 1.34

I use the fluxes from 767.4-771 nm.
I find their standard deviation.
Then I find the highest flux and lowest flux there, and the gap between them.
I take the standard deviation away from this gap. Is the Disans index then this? 0.4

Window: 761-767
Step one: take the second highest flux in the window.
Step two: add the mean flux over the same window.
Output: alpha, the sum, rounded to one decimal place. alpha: 45.0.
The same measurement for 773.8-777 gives 43.7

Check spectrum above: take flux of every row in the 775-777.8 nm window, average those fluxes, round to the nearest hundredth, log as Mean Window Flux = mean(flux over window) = 21.68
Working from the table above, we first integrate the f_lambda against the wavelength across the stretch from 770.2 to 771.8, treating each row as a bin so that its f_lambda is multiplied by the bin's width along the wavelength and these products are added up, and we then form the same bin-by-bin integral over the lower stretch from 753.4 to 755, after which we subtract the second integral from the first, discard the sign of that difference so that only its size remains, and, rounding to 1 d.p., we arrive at 1.4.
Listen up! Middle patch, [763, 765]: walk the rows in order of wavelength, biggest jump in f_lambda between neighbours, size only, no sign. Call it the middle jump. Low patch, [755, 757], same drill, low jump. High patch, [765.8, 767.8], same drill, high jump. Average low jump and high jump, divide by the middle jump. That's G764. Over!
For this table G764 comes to 2.3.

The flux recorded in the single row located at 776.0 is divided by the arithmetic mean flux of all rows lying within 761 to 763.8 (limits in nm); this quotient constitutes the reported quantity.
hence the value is 0.968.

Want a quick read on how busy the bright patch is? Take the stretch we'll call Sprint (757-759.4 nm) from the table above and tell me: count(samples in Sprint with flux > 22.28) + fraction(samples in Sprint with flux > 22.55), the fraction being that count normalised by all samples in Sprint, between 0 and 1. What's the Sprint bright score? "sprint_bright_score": 5.7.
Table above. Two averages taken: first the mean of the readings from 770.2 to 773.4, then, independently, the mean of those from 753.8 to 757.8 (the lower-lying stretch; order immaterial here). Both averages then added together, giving 44.6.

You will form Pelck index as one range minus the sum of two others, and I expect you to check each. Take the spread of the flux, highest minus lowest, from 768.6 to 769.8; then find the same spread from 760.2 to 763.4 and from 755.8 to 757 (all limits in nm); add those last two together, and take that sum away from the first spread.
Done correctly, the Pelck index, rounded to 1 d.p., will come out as -1.3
